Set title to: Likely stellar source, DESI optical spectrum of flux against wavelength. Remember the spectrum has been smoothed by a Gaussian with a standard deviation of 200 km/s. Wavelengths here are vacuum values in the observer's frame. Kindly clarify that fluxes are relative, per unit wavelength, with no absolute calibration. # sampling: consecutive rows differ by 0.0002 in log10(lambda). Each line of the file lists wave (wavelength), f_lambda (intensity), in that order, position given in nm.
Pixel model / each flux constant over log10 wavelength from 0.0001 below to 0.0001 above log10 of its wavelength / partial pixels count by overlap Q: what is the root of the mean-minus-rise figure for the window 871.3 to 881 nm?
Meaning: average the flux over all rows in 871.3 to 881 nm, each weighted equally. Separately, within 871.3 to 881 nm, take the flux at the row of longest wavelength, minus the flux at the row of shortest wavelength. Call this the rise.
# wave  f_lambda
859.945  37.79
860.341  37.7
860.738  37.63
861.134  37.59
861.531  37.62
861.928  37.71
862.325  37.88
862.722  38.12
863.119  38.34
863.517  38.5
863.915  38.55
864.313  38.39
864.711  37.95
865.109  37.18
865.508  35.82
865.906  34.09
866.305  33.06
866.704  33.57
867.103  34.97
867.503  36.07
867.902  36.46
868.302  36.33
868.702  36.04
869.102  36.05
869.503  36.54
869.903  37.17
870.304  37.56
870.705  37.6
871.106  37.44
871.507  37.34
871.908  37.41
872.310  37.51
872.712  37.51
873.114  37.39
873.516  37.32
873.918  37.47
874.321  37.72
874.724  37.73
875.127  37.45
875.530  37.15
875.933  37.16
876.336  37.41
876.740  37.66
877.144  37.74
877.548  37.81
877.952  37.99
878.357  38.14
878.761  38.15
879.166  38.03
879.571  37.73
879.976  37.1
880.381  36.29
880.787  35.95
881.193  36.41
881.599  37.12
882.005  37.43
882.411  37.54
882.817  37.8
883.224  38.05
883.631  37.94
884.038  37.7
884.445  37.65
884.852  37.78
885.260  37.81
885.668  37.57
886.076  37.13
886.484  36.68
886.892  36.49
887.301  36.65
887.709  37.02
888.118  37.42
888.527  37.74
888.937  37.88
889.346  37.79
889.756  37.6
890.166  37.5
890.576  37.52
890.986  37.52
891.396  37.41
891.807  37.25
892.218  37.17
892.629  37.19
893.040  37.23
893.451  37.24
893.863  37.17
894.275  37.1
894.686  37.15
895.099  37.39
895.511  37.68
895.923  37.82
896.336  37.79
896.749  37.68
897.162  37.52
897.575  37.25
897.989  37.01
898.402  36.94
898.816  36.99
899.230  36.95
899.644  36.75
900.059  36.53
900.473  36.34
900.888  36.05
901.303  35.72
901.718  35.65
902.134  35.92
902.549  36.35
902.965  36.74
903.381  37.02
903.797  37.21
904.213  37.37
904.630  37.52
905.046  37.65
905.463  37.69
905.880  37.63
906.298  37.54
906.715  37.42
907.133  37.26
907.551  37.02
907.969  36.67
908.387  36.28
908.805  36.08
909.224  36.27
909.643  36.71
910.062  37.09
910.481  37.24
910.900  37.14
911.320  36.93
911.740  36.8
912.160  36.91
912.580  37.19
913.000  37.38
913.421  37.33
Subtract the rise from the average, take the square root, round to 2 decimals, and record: 6.23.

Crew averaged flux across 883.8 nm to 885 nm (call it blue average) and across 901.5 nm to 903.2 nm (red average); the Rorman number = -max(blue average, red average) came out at -37.7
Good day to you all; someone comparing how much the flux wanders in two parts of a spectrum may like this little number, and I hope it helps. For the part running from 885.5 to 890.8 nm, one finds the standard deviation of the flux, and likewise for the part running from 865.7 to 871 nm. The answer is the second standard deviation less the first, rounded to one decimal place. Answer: 1.0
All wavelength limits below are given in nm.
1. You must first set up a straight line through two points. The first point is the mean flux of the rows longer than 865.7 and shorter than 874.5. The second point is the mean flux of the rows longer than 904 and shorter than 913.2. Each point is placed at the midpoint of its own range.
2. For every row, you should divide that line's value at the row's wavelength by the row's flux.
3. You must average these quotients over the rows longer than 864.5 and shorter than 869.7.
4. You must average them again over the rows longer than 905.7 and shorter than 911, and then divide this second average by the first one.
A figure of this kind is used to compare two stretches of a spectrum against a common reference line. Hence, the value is 0.98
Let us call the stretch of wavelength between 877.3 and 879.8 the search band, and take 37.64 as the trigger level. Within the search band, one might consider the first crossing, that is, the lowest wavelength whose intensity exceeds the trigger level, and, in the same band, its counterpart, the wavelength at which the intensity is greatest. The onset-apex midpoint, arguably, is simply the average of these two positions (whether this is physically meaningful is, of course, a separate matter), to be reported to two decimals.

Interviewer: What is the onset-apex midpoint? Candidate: 878.15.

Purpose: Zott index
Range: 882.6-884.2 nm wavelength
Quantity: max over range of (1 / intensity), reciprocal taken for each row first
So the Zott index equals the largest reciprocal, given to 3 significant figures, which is 0.0265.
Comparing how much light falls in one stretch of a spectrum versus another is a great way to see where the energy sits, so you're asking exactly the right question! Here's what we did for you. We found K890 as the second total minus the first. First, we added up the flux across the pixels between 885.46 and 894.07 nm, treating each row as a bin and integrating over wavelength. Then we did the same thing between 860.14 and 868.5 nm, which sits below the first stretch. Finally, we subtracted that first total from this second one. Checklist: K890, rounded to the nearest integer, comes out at -13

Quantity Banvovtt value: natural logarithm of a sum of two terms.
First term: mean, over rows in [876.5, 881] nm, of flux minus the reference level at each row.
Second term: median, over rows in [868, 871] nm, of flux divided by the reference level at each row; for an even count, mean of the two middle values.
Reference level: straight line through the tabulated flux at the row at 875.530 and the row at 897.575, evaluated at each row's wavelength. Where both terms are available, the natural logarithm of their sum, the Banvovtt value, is 0.28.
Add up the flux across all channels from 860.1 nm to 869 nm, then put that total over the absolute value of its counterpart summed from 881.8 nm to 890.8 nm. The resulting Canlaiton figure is 0.98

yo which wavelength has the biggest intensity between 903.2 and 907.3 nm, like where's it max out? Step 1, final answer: 905.463 nm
